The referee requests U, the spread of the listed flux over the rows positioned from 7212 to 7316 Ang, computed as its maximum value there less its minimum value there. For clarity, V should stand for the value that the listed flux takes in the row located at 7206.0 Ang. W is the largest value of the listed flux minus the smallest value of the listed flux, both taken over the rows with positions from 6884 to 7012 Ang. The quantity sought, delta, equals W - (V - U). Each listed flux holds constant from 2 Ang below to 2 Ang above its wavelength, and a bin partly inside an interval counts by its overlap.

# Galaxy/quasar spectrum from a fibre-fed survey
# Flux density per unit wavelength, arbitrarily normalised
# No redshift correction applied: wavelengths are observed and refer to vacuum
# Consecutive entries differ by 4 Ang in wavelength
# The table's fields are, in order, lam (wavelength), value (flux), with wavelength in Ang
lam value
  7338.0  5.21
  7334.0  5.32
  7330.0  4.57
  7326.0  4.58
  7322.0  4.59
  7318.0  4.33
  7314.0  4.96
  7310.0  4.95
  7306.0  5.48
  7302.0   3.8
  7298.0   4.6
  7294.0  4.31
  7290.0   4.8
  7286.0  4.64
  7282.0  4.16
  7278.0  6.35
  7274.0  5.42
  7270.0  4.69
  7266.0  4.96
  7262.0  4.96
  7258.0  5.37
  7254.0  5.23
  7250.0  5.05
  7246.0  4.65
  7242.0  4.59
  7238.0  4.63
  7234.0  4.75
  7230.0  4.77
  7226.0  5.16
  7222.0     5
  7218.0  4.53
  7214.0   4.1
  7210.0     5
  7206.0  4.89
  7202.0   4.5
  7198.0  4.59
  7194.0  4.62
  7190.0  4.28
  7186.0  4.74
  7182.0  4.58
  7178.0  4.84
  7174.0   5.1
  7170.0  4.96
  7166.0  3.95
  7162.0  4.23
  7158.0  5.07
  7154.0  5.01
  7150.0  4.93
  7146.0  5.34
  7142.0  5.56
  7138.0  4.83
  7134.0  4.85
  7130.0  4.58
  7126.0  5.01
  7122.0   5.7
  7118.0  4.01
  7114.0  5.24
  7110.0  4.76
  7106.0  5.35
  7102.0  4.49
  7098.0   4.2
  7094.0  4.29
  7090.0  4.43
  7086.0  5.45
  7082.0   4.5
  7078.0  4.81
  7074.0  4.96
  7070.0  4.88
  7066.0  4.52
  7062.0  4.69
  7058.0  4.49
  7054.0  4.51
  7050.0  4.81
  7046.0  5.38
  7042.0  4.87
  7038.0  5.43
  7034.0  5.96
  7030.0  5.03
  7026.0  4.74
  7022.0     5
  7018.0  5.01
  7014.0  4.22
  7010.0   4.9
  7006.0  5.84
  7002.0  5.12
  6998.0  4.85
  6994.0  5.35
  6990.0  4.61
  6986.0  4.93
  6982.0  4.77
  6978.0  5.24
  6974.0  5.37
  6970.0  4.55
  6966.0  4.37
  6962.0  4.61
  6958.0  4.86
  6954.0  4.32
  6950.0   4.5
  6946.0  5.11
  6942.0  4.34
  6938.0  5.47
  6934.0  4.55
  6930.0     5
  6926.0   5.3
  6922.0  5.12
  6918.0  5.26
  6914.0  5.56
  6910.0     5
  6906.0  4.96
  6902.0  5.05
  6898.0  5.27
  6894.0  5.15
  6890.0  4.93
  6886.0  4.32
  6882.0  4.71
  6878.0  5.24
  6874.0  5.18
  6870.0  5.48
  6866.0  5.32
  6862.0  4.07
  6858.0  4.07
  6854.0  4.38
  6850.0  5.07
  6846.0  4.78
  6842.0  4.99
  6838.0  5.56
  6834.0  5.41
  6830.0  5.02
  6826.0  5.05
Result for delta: -0.8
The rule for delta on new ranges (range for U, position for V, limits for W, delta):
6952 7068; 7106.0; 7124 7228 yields -2.0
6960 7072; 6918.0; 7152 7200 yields -2.4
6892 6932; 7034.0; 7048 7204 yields -3.6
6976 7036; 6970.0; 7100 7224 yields -1.1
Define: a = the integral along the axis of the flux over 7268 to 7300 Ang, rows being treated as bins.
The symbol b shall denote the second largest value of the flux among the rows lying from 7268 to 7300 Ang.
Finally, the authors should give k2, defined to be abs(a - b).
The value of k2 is 150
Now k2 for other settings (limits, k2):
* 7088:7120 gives 142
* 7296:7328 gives 144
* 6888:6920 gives 159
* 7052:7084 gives 145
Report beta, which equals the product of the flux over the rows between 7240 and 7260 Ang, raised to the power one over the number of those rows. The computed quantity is 4.97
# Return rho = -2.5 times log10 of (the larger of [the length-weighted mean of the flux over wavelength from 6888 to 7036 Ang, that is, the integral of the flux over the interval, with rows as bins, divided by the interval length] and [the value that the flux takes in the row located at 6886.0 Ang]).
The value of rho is -1.743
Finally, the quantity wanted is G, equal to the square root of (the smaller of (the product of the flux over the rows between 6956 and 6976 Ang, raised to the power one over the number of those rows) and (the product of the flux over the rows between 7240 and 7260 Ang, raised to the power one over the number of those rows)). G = 2.18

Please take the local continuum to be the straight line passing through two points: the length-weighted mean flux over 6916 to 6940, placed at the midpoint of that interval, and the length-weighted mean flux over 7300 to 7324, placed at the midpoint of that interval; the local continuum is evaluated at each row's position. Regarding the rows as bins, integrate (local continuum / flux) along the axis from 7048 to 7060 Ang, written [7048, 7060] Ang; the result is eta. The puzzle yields 13.0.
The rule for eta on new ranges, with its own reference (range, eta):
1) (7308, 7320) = 11.9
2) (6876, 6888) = 13.1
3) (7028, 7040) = 11.0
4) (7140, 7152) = 11.1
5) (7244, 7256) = 11.5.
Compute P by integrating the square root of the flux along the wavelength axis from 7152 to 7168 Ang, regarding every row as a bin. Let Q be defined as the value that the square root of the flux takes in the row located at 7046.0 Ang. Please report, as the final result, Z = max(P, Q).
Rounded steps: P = 34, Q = 2.32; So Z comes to 34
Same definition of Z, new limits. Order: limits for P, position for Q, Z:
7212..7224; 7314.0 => 26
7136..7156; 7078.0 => 45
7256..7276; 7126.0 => 45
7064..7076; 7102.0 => 26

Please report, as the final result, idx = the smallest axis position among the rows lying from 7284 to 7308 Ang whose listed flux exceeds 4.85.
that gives 7306.0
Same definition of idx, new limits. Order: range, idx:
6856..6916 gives 6866.0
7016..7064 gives 7018.0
